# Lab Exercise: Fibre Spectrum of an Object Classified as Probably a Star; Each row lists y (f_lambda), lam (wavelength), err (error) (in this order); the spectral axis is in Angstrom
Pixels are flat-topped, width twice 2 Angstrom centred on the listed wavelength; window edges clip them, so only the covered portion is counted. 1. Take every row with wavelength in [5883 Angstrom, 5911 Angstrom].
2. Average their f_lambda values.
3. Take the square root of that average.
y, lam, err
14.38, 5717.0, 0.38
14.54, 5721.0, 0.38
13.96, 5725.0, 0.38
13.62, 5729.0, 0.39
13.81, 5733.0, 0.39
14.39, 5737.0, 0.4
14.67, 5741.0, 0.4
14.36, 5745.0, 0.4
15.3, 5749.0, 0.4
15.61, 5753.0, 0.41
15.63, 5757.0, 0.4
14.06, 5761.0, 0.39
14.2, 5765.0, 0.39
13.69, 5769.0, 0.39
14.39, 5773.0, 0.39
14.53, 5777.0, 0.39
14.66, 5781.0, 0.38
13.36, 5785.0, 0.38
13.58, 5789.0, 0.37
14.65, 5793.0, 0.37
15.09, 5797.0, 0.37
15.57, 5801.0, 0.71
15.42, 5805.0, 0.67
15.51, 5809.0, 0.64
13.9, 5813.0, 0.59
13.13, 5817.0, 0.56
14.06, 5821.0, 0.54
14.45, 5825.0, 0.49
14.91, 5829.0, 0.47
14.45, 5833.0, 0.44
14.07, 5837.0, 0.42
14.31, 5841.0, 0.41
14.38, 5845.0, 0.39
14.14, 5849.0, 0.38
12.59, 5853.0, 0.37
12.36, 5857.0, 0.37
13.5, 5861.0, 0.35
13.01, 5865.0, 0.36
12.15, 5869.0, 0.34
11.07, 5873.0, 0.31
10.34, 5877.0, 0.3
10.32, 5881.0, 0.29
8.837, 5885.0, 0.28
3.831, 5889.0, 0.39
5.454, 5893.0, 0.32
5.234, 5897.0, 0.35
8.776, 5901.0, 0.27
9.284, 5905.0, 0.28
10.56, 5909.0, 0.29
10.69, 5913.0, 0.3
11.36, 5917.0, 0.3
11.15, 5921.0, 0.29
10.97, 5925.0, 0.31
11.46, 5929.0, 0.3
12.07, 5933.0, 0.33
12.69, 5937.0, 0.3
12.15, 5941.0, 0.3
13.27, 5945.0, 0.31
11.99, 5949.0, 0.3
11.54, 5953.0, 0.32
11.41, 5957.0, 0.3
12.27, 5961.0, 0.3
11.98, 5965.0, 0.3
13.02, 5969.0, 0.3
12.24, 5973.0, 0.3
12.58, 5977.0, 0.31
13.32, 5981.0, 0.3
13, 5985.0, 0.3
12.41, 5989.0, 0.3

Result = 2.72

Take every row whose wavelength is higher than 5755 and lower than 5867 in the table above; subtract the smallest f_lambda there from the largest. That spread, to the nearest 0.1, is 3.3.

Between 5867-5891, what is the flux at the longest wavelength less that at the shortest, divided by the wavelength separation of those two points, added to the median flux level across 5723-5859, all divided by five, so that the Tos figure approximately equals 2.79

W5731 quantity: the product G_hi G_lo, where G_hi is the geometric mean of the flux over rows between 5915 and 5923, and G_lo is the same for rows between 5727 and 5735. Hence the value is 154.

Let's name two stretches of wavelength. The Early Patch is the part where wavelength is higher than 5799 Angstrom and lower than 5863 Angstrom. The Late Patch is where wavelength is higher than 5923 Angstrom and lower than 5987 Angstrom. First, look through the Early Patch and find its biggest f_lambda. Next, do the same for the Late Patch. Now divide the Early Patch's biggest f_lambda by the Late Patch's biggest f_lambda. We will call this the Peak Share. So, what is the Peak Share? 1.17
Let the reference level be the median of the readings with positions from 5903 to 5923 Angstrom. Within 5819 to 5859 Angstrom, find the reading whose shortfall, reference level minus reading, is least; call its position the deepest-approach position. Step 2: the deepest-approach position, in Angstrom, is 5829.0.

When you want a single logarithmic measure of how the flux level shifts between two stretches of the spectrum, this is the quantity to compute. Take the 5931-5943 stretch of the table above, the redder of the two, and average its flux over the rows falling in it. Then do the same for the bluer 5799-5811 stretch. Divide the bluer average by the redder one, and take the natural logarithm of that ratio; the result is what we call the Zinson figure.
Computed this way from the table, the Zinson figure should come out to 0.23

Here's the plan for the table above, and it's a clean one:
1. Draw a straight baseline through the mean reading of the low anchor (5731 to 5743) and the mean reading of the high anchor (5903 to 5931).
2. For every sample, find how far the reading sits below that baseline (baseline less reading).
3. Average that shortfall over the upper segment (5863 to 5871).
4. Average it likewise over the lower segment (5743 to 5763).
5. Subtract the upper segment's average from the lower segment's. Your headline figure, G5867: 0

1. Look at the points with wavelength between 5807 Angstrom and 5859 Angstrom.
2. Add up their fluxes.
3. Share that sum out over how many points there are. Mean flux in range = 14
